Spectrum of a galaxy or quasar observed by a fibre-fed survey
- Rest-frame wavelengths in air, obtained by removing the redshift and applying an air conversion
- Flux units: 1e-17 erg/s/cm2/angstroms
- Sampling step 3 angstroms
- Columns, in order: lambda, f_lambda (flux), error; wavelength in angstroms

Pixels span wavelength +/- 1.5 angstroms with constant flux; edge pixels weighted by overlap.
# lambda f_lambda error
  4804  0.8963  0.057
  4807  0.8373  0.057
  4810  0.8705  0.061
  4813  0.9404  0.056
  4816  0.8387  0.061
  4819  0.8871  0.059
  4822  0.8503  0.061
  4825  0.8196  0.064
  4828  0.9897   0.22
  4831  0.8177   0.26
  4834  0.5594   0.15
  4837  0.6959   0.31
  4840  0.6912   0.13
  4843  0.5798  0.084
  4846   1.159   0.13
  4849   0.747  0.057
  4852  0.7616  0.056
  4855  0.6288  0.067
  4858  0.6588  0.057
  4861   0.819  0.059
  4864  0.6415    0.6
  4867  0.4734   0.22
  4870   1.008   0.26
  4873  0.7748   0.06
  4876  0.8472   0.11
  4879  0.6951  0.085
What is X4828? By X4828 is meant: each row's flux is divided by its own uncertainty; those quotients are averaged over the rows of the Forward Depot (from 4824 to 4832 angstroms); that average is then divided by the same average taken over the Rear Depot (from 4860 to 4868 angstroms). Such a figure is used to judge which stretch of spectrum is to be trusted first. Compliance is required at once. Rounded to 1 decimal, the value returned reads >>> 1.2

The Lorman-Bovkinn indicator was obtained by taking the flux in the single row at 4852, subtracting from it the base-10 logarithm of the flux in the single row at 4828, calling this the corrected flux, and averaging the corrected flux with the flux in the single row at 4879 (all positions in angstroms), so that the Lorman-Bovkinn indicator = 0.73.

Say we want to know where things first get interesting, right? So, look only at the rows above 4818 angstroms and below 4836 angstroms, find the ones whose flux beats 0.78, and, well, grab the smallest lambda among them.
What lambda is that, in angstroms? 4819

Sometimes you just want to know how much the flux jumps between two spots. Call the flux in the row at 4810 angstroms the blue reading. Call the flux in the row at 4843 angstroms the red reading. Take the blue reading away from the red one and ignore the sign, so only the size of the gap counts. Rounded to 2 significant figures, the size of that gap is 0.29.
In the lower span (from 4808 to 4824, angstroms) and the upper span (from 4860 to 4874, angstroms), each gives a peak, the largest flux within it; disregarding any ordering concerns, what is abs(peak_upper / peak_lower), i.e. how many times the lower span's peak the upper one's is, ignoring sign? 1.1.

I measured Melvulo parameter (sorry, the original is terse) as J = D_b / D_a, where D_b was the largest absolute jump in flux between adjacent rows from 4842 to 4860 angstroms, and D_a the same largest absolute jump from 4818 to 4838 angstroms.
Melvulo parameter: 2.2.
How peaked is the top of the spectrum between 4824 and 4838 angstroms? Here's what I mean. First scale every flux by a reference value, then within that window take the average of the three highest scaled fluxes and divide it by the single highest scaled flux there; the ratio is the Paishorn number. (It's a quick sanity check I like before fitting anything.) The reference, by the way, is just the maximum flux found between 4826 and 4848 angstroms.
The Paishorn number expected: 0.88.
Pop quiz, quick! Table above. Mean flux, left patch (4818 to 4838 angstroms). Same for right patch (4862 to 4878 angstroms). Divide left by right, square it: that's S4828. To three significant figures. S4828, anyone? 1.15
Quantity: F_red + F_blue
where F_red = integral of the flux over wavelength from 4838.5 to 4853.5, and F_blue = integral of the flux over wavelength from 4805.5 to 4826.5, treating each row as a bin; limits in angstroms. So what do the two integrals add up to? 29.9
